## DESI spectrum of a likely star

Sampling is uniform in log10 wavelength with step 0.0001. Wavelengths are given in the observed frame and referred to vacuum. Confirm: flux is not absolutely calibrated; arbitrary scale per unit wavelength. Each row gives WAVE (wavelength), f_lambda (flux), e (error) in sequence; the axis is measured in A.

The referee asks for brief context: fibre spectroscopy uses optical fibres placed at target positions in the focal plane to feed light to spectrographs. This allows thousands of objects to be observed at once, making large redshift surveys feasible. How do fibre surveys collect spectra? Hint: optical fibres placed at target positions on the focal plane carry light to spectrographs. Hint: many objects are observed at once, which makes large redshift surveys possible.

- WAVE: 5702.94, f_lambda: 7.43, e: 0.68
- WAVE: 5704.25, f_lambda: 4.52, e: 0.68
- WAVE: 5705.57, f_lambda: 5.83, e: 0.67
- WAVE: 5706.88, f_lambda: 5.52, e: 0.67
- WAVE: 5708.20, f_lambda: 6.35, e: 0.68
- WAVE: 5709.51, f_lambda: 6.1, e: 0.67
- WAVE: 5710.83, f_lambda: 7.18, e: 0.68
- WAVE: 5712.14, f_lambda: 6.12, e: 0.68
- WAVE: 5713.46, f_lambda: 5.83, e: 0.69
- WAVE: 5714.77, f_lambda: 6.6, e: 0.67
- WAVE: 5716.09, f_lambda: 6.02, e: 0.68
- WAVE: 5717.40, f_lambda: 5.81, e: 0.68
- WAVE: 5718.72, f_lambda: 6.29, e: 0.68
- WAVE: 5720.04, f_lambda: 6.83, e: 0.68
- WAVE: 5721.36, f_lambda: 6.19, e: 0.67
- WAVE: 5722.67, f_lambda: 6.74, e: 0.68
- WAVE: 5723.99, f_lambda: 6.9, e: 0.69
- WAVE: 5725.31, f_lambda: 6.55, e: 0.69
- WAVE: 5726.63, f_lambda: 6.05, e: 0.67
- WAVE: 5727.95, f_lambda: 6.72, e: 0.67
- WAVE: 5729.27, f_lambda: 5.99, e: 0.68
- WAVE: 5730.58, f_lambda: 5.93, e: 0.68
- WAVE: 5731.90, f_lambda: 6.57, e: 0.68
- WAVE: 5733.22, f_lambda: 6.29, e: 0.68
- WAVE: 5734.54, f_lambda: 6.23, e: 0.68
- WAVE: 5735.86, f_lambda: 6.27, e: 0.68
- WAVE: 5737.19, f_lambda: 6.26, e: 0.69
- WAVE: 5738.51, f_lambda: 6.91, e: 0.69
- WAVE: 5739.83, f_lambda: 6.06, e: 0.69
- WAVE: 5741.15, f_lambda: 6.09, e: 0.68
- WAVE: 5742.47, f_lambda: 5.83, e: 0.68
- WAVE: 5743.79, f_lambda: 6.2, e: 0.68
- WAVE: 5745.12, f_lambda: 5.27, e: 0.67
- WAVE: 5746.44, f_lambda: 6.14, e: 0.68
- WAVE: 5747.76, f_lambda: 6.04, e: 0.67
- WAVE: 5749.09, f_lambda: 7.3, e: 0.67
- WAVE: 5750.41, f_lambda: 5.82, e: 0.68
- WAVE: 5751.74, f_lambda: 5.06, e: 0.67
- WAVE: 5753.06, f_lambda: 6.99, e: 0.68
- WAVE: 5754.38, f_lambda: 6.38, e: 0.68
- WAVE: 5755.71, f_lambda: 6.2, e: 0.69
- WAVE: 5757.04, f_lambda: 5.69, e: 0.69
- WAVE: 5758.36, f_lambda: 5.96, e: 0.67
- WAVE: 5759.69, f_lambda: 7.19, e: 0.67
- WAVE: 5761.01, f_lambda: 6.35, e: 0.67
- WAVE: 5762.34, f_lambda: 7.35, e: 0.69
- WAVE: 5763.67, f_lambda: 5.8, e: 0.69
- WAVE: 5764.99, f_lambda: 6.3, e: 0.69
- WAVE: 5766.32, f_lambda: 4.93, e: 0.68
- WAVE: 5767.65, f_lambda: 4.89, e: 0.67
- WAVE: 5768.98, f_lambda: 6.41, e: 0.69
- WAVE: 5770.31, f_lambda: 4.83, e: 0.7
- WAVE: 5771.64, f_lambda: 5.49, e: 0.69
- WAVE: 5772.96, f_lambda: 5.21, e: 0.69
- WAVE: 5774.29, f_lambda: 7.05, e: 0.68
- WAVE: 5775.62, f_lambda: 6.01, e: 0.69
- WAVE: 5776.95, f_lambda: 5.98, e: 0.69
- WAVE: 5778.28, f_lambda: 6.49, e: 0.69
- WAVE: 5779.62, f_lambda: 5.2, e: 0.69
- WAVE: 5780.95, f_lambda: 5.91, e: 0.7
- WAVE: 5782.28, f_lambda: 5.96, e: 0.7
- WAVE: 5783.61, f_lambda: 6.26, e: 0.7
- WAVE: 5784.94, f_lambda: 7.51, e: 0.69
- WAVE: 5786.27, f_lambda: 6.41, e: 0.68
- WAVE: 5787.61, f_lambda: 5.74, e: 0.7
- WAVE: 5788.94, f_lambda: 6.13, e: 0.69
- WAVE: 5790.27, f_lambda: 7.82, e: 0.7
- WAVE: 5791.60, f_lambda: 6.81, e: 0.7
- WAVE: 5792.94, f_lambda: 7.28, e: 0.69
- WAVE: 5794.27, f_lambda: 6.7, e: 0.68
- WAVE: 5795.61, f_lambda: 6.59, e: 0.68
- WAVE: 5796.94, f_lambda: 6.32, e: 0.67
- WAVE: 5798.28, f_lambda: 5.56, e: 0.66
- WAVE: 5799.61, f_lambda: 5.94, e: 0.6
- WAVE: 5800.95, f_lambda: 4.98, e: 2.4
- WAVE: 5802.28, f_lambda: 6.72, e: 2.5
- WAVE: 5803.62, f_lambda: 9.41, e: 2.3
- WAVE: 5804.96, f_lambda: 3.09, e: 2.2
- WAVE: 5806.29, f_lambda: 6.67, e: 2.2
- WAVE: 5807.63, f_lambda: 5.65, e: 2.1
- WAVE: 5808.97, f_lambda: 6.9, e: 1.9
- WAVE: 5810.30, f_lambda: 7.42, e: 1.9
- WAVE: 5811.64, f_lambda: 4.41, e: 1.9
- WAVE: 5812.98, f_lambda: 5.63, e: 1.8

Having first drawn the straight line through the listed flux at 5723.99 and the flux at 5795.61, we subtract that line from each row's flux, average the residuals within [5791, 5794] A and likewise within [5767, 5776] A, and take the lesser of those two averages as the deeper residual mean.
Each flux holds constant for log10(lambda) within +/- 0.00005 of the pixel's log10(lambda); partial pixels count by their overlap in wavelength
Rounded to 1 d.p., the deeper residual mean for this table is -1.0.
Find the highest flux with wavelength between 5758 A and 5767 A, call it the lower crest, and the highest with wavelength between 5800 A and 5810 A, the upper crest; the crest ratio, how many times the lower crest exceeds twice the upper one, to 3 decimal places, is 0.391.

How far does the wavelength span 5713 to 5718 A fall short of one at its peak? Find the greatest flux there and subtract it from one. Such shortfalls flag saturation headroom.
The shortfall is -5.6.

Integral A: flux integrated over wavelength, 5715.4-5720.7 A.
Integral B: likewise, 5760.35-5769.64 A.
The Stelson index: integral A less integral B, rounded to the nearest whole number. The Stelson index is -23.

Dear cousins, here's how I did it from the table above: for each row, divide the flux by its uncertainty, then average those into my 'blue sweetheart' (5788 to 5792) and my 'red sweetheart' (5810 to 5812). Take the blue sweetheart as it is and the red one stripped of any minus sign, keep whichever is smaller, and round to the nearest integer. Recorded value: 3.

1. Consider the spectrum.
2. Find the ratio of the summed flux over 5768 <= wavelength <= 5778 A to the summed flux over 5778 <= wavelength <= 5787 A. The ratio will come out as 0.94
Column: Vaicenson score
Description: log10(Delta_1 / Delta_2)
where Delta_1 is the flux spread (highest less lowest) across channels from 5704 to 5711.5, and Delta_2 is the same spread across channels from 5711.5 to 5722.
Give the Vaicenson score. 0.42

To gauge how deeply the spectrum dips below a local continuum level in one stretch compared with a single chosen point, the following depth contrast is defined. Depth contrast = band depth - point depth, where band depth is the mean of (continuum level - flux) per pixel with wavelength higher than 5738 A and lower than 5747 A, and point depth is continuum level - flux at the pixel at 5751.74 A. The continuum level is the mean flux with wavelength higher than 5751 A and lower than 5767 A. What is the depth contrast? -1.0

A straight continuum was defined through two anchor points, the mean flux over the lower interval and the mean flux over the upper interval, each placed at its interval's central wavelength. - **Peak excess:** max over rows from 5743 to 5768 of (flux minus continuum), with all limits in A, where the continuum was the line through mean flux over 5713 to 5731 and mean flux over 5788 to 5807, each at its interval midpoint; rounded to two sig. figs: 0.97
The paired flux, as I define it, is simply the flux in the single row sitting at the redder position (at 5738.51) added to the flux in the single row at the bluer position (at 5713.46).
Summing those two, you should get 12.7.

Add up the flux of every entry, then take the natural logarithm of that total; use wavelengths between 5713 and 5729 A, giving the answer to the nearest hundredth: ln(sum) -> 4.34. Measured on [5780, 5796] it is 4.37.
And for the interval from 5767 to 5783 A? 4.24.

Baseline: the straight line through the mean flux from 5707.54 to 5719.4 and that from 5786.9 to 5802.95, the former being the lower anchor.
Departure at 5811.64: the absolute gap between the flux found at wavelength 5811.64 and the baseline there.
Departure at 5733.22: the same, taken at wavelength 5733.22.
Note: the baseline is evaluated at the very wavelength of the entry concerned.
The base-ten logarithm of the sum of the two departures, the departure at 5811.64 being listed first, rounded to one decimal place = 0.3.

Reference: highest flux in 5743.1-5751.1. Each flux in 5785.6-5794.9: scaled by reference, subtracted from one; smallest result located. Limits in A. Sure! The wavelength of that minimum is 5790.27 A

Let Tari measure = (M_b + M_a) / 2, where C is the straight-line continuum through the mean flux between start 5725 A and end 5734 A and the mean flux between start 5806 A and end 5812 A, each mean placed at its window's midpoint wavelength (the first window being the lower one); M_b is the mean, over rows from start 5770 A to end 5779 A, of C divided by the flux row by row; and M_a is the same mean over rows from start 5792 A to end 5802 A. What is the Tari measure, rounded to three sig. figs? 1.05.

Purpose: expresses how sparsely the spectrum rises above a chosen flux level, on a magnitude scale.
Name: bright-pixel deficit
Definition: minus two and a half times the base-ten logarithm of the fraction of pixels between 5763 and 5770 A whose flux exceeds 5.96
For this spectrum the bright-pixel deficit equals 0.99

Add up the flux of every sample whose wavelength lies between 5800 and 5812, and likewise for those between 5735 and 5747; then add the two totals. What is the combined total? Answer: 110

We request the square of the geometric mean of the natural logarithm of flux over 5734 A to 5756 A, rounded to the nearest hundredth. 3.30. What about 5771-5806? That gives 3.25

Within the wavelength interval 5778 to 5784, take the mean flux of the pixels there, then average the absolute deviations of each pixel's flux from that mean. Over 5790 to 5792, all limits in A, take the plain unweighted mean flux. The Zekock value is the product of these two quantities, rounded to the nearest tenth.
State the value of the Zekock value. 2.4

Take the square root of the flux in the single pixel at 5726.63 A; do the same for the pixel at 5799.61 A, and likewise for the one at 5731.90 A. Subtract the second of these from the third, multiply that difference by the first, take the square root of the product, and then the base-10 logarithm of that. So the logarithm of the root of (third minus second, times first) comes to -0.25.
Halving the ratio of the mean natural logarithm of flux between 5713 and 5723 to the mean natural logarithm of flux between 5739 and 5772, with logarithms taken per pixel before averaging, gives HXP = 0.513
